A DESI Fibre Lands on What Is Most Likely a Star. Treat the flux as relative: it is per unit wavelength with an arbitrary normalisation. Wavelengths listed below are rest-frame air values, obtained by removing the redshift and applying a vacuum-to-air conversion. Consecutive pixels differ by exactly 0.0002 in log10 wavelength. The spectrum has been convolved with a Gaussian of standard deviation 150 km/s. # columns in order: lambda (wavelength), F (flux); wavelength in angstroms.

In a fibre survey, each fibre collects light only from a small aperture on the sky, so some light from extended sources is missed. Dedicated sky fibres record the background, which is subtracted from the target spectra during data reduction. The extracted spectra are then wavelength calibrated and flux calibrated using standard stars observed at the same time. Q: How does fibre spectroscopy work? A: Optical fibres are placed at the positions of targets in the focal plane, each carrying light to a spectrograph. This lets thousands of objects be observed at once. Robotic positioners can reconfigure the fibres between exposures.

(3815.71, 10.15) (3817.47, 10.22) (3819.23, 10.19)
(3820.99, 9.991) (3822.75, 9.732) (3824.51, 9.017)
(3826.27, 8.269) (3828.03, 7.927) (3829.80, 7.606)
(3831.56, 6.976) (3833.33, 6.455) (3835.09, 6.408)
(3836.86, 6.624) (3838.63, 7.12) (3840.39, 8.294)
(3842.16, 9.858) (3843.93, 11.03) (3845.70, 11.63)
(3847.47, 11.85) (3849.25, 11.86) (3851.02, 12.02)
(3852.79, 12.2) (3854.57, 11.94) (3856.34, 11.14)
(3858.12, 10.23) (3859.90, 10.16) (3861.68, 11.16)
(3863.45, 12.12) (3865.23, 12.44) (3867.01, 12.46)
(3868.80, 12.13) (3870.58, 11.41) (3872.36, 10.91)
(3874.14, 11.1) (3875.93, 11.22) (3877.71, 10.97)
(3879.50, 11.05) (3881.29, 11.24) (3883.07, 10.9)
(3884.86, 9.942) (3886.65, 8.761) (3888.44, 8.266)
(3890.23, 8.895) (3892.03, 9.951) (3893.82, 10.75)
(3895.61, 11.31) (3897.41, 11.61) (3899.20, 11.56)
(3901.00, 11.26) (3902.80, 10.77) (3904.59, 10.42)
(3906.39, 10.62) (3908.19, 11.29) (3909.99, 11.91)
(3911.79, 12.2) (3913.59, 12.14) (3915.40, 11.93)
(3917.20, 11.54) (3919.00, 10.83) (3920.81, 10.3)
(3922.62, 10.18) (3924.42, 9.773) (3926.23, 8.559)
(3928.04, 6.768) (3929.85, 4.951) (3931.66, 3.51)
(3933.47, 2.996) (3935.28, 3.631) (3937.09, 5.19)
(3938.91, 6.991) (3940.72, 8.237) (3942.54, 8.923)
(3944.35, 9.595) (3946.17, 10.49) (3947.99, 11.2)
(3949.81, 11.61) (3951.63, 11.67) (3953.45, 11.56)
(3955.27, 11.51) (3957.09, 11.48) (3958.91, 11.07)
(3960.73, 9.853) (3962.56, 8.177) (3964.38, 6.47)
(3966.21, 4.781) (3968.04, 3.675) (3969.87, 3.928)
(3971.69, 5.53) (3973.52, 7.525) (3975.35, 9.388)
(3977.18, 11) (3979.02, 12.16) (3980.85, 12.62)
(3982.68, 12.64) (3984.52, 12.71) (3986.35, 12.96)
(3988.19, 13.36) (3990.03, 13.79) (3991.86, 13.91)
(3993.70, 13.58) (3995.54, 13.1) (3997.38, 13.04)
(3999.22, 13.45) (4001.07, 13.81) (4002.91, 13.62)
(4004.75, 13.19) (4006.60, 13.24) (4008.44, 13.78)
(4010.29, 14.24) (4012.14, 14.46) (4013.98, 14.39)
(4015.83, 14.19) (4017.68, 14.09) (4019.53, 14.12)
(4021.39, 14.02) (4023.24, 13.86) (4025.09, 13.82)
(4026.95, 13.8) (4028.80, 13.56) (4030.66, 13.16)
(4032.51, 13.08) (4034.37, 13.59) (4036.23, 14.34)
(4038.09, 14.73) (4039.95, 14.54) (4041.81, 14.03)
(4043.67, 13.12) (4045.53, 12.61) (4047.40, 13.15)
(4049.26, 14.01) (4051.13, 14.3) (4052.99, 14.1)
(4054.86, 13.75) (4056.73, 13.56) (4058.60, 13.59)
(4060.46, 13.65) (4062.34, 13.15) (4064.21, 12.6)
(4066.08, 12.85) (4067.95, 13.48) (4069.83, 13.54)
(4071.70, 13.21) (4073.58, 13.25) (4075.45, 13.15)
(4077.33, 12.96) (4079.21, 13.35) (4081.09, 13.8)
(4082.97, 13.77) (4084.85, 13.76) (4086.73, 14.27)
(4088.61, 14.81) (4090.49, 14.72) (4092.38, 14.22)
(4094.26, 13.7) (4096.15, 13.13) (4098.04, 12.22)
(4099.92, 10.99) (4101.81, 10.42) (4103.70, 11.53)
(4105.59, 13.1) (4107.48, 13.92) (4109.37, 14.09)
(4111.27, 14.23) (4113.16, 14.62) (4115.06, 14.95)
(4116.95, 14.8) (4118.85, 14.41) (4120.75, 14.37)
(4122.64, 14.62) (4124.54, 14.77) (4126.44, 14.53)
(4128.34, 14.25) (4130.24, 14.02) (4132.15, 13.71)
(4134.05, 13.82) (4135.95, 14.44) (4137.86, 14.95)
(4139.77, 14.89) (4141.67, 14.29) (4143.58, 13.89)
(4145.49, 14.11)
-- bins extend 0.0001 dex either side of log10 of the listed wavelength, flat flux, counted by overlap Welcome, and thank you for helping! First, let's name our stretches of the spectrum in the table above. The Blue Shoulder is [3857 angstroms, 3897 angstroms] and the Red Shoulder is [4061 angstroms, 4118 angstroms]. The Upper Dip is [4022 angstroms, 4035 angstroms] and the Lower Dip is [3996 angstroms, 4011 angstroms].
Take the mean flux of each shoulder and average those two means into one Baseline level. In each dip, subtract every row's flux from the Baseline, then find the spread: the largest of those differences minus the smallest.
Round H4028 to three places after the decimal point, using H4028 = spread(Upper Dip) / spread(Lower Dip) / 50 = 0.013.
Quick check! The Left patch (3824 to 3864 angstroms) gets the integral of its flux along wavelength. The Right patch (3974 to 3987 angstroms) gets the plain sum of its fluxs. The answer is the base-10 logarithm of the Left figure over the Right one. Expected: 0.7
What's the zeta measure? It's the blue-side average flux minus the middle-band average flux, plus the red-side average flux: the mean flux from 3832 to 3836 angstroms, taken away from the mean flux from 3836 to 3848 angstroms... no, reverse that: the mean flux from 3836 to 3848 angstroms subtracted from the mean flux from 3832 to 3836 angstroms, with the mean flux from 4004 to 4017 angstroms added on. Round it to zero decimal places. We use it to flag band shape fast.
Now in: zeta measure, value 11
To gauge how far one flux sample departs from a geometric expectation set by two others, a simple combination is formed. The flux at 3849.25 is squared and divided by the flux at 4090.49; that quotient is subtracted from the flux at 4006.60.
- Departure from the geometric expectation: 4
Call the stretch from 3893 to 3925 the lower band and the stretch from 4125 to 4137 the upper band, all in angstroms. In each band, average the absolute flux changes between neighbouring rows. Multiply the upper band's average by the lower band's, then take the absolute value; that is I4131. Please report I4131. 0.11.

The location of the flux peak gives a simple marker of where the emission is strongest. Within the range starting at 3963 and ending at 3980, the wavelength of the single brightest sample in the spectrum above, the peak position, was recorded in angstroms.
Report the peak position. 3979.02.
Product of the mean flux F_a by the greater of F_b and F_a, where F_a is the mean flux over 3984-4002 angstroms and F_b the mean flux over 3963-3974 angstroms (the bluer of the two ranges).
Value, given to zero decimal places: 179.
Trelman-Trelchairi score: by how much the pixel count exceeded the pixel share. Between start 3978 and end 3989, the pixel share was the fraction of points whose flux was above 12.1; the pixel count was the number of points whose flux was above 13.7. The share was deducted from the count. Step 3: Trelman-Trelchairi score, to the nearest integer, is -1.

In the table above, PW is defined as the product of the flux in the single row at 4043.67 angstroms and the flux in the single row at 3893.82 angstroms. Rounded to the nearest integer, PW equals 141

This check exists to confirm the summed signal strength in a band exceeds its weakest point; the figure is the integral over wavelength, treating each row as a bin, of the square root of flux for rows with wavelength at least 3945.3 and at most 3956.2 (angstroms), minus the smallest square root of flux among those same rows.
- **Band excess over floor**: 33.5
